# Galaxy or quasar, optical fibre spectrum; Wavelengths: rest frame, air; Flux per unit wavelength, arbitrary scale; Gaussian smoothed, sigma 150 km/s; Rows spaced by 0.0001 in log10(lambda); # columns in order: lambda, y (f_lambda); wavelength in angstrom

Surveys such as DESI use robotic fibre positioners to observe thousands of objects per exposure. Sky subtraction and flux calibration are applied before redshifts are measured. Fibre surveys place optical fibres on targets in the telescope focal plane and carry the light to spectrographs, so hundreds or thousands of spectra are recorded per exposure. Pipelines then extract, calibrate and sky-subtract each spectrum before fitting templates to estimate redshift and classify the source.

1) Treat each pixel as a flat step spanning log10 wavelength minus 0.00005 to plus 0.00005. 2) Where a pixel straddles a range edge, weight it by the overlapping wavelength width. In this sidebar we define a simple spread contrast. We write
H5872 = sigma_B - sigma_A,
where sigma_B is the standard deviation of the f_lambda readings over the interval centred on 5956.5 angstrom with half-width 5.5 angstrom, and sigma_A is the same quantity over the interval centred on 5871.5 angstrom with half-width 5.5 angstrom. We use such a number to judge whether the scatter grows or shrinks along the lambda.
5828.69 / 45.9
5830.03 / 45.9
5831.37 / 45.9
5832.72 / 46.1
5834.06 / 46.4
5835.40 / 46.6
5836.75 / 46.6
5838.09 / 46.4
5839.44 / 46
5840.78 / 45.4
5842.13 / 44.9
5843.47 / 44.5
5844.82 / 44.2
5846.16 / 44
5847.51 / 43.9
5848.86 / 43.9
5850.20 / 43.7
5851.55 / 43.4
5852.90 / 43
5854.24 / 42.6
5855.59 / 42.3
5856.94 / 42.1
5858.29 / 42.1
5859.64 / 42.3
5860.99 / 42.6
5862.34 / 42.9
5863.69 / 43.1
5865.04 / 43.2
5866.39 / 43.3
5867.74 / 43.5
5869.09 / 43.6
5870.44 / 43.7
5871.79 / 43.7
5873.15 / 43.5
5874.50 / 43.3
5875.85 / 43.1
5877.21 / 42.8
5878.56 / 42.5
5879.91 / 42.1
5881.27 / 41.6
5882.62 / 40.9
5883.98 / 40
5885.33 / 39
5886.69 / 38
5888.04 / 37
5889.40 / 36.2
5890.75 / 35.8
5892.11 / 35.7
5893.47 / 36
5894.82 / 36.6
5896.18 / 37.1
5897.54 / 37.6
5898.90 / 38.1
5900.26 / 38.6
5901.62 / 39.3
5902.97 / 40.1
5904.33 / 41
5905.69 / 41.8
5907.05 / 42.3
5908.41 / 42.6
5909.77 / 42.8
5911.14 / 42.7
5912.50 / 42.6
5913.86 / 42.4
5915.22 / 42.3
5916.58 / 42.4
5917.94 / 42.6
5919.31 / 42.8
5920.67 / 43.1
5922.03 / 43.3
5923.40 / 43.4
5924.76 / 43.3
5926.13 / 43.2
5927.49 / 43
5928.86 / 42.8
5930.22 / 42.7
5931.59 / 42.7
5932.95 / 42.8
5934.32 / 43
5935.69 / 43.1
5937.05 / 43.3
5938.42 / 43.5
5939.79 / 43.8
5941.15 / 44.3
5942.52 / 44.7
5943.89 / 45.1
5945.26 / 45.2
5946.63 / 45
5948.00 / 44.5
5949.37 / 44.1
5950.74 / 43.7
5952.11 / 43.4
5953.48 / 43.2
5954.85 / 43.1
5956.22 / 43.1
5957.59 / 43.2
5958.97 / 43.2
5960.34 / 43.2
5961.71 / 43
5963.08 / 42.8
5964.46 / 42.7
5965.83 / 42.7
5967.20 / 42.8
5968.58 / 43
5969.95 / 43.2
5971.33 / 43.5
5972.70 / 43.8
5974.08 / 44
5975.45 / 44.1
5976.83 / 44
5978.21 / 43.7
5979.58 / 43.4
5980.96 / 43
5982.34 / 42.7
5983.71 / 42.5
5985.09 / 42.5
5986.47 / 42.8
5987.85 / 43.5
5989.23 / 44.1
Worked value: -0.1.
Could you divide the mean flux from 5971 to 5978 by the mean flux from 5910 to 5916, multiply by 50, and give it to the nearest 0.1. 51.6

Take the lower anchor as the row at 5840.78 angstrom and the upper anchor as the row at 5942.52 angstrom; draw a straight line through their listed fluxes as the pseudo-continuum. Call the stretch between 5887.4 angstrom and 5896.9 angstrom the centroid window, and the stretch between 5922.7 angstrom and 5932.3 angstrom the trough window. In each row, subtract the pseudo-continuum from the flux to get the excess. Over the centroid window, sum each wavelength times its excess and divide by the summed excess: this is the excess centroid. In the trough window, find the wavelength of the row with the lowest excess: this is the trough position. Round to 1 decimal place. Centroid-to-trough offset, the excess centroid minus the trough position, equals -38.1 angstrom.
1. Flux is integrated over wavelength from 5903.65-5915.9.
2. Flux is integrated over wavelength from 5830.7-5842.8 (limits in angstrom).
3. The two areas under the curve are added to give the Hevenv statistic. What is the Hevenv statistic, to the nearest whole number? 1075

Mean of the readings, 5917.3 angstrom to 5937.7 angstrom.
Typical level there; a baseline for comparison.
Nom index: 43.0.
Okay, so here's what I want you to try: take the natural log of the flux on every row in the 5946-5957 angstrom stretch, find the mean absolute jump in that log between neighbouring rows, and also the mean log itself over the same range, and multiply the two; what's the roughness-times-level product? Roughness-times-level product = 0.023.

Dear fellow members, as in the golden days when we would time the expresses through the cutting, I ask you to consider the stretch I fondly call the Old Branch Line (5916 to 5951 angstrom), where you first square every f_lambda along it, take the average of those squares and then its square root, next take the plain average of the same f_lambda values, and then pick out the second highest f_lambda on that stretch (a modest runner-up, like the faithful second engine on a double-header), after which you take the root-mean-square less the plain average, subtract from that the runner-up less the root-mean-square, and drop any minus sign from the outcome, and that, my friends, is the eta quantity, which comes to 1.6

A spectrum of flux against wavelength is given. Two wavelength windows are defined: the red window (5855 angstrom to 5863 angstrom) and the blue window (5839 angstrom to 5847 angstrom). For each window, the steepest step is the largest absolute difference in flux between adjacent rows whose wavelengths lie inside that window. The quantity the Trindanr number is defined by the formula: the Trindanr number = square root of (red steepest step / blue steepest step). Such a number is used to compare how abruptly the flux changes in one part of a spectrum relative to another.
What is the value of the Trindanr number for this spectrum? 0.7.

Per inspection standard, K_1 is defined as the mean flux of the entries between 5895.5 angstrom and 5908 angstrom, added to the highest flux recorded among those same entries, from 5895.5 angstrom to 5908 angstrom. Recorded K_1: 82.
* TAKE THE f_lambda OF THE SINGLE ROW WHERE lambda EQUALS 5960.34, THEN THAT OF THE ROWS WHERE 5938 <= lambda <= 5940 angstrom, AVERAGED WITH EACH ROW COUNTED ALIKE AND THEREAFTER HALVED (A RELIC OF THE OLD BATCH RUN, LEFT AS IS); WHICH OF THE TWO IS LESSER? 21.8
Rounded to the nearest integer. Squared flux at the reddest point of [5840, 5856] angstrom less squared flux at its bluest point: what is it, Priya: -272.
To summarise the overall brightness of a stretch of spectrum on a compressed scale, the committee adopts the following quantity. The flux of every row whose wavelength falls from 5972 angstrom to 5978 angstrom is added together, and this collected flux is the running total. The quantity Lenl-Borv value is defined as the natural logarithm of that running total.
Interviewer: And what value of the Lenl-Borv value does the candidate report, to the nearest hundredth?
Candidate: 5.17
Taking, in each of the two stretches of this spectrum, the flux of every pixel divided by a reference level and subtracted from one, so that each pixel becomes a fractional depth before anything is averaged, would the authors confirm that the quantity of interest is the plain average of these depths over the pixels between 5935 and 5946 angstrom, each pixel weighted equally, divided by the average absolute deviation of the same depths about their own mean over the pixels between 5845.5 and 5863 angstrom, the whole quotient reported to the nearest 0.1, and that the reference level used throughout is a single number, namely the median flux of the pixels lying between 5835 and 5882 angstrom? -1.2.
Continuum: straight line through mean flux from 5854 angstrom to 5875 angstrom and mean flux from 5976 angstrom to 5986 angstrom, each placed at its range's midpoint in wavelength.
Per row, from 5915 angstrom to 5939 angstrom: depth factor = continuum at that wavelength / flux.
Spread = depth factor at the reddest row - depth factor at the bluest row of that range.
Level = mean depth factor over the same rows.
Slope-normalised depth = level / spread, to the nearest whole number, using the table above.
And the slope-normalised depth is -36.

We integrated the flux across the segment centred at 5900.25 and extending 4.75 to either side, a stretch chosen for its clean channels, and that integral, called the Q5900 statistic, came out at 369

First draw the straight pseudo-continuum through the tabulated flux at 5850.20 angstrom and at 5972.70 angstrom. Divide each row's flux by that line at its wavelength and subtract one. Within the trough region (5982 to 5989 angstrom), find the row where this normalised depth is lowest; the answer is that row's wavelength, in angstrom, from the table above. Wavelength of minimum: 5985.09 angstrom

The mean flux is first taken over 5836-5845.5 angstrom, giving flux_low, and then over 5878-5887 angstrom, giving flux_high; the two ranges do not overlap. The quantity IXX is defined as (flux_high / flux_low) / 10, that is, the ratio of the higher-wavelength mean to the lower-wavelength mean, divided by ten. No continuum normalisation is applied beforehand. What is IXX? 0.089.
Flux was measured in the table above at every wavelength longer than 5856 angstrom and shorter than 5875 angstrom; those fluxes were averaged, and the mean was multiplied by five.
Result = 215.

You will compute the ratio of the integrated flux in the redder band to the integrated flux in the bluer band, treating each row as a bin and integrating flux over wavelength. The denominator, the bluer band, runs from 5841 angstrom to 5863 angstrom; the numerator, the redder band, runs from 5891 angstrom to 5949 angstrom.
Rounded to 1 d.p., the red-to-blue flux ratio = 2.6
